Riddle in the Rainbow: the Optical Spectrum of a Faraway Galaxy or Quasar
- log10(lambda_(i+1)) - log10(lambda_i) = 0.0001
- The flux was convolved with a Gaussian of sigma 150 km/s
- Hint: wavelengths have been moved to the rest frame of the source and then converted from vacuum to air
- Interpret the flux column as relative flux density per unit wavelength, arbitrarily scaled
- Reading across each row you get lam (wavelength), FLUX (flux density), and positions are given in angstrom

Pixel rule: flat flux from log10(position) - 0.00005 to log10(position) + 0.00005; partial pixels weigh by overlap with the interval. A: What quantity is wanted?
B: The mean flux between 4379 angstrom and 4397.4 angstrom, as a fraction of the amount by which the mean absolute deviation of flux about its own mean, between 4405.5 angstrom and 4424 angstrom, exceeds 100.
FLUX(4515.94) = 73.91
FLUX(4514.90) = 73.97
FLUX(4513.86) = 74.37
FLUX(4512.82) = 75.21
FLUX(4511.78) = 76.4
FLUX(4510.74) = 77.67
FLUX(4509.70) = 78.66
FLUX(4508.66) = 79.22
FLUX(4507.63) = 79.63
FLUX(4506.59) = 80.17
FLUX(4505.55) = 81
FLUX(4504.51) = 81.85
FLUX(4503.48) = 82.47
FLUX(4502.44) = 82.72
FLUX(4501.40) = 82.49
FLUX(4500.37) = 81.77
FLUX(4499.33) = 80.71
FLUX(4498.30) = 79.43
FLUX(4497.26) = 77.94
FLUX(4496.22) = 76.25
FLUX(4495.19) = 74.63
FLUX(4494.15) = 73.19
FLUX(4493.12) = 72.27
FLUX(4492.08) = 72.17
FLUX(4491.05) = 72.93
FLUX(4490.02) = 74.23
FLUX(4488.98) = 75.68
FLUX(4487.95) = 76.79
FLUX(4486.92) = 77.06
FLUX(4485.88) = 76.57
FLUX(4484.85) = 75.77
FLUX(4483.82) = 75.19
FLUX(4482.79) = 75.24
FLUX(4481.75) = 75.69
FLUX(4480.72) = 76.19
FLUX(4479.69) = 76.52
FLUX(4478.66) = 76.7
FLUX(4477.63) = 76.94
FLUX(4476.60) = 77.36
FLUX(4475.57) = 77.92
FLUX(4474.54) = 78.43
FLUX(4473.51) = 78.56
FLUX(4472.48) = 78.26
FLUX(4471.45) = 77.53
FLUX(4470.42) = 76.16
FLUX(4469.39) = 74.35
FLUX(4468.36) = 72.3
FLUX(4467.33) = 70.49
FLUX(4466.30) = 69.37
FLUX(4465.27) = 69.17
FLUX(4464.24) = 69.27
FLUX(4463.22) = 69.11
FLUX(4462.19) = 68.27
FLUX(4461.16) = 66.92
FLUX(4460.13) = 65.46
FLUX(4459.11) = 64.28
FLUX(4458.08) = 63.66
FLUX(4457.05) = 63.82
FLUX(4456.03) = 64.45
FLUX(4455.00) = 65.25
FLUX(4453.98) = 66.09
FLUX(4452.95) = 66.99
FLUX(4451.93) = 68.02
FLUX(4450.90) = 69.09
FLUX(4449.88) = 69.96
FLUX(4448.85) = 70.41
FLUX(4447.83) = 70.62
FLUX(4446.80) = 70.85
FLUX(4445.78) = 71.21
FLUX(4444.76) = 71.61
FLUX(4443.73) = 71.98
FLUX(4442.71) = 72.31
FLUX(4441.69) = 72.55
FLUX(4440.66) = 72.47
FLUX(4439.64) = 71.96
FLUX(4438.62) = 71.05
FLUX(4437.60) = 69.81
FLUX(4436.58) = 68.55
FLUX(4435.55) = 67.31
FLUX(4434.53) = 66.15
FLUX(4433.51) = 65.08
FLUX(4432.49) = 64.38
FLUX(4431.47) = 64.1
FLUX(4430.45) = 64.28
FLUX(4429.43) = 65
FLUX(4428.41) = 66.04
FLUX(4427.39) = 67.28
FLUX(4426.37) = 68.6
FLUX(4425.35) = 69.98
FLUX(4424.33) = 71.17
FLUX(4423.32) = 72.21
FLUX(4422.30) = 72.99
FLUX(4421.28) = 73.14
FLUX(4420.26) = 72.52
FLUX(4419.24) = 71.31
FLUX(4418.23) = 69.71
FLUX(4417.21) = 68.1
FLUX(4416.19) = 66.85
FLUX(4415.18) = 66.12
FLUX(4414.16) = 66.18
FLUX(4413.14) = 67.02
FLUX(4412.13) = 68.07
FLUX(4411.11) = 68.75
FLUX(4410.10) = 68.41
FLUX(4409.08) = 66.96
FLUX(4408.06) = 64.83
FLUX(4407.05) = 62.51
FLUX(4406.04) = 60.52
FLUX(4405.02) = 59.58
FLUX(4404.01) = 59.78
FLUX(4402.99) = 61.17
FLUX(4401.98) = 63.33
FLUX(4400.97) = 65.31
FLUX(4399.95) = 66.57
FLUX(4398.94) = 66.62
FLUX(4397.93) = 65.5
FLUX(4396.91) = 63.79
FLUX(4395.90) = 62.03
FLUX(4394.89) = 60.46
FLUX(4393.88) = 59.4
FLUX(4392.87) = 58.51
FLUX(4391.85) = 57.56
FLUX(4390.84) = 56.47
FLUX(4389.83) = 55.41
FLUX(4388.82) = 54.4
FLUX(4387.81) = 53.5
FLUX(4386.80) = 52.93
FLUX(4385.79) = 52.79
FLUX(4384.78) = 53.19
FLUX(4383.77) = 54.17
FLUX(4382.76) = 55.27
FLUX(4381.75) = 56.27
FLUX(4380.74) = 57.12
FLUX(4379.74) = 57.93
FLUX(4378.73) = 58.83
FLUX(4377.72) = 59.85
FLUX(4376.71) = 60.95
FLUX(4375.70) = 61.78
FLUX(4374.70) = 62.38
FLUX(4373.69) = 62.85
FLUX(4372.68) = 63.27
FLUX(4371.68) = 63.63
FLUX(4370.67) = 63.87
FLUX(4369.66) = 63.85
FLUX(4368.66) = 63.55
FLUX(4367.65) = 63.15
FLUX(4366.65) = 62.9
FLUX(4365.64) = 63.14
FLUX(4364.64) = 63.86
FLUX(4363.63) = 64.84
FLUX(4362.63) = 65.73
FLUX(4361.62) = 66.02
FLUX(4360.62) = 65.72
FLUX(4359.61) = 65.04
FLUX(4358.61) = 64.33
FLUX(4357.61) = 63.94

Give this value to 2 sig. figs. -0.58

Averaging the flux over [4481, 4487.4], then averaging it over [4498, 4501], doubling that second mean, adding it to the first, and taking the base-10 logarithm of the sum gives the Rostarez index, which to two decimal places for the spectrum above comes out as 2.38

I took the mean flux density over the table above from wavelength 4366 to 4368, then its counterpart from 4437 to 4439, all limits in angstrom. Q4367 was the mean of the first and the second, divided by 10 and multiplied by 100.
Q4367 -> 667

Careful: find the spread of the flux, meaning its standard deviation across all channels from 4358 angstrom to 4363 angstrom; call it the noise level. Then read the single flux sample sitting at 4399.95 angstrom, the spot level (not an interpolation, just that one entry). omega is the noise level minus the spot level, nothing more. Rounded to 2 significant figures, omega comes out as -66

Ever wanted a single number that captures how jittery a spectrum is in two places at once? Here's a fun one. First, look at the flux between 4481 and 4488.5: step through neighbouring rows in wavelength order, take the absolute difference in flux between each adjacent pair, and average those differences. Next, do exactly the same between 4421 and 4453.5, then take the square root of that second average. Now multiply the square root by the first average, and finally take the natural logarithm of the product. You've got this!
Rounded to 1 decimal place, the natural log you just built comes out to -1.0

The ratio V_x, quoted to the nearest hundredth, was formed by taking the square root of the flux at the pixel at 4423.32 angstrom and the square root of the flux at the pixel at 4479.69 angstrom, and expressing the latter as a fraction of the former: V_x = 1.03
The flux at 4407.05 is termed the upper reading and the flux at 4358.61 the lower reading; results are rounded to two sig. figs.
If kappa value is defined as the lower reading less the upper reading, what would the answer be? 1.8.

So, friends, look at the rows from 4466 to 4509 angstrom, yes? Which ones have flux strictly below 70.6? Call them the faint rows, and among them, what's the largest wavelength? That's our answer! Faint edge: 4467.33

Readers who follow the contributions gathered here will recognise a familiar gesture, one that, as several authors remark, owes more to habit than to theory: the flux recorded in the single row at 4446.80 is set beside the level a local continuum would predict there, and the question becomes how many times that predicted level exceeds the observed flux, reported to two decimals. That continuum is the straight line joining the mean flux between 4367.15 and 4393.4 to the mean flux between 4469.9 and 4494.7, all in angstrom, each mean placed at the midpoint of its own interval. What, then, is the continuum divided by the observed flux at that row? 0.99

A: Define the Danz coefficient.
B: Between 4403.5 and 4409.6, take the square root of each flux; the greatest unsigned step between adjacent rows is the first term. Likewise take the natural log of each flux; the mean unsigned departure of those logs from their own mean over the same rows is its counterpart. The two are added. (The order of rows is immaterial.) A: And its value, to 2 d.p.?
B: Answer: 0.18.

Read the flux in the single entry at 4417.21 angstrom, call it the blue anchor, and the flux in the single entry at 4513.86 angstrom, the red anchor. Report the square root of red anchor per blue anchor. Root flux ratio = 1.05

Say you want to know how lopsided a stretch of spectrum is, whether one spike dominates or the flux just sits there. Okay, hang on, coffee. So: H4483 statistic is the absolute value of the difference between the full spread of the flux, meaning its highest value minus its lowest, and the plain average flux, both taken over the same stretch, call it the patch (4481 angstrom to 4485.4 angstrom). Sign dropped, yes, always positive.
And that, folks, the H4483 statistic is 75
